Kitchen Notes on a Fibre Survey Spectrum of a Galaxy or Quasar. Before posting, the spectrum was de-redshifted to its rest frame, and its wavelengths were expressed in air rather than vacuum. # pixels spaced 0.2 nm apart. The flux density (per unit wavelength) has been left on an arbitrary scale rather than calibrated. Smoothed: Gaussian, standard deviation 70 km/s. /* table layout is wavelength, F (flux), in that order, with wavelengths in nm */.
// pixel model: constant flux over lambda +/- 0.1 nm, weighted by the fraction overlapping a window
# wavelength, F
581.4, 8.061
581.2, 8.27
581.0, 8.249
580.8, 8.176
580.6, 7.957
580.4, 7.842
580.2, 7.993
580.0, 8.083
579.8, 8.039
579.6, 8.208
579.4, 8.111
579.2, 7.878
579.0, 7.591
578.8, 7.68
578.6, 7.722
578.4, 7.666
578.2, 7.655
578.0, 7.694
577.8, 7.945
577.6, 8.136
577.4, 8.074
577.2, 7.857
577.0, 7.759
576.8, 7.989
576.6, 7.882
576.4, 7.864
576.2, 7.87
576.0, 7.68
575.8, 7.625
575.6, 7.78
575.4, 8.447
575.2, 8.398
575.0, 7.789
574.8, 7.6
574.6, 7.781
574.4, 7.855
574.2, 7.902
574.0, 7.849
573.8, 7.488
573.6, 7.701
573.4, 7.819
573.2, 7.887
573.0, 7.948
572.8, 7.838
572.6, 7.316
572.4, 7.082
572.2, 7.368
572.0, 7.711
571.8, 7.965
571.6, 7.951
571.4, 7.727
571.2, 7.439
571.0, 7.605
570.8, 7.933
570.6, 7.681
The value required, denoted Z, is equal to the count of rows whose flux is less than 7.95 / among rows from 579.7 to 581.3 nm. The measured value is 1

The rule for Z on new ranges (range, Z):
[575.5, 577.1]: 7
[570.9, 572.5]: 6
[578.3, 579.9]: 5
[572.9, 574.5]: 8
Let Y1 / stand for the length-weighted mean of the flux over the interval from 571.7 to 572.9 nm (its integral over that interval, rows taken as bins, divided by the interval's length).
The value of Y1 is 7.55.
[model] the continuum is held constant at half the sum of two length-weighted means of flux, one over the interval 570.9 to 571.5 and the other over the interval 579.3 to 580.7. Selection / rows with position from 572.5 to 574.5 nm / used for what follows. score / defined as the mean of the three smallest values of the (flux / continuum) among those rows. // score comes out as 0.96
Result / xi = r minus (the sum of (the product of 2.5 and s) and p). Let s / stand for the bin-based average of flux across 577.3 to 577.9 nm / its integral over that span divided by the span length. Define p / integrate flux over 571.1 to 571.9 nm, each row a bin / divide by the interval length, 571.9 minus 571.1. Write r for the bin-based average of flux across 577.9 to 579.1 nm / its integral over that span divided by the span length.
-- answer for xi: -20.2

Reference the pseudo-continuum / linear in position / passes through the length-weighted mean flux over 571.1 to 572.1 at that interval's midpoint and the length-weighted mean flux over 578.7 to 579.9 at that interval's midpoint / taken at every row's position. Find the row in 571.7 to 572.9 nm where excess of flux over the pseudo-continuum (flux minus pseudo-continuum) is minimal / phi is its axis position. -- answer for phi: 572.4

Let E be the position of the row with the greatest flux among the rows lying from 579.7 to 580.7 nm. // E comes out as 580.0 nm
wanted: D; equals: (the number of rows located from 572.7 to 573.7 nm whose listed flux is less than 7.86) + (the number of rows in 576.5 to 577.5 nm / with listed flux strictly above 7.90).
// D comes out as 5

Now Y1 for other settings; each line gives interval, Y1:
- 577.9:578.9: 7.68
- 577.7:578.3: 7.76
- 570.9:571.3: 7.52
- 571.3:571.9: 7.88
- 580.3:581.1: 8.06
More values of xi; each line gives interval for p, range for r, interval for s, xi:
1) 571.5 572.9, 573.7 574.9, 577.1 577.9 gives -19.9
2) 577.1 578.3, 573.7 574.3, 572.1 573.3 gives -19.1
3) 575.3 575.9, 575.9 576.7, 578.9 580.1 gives -20.1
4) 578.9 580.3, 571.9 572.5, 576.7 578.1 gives -20.4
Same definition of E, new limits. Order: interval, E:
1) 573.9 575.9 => 575.4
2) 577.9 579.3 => 579.2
